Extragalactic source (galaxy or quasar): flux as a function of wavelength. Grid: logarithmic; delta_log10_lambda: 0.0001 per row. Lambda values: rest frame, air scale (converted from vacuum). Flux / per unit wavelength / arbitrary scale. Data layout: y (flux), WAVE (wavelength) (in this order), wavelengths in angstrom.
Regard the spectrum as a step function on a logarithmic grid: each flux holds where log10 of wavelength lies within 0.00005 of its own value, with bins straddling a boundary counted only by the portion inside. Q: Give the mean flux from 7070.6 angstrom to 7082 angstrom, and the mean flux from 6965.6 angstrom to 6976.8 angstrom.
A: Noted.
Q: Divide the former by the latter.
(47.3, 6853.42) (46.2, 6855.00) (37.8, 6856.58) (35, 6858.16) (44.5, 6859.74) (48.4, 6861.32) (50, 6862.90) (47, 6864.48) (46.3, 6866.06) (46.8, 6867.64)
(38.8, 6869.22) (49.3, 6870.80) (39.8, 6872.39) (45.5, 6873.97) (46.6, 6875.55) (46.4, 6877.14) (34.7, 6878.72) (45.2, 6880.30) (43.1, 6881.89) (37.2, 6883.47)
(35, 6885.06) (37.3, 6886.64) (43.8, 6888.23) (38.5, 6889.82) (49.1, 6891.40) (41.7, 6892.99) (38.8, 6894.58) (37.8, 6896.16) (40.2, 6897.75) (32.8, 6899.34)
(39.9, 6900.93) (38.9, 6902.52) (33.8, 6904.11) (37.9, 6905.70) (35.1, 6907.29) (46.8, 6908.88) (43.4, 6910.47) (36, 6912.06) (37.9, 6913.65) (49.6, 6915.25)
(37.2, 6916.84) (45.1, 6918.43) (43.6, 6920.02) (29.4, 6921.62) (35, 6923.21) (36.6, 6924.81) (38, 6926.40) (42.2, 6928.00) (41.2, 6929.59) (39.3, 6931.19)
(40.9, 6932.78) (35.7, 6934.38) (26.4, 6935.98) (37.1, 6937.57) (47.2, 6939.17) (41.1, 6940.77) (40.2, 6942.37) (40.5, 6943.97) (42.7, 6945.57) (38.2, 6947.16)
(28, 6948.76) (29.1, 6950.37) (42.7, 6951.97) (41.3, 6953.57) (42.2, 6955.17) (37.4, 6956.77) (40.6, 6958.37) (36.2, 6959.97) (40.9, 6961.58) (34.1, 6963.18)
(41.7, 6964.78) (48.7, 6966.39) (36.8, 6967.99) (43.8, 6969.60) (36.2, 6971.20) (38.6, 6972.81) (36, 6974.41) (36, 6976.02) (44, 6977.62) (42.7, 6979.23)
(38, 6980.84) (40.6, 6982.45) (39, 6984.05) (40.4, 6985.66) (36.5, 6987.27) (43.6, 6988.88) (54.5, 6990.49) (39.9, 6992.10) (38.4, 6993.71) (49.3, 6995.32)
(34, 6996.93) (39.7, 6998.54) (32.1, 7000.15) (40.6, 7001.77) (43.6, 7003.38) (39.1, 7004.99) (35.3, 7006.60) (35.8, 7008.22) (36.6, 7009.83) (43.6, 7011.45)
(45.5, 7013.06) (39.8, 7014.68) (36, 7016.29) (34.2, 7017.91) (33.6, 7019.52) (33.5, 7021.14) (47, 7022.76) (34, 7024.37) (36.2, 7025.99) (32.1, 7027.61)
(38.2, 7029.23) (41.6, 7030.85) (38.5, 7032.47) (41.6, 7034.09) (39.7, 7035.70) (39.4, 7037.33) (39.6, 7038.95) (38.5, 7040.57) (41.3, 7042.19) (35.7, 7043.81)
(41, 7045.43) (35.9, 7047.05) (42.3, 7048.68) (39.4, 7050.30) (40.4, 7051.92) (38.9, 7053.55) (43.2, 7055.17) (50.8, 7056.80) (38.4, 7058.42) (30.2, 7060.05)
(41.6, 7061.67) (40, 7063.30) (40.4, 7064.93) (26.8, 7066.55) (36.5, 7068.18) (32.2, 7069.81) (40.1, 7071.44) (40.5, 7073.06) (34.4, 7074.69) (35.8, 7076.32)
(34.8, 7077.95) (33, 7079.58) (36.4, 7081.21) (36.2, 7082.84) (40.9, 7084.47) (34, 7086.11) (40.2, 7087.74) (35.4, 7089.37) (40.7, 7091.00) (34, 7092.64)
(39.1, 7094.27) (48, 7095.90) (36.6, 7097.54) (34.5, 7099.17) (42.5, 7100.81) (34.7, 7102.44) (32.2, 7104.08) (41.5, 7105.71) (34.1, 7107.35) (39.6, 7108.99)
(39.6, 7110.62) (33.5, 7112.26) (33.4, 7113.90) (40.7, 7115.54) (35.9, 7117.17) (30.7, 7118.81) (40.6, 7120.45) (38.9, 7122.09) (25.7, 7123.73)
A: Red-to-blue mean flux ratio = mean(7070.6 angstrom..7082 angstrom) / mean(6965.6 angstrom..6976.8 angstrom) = 0.92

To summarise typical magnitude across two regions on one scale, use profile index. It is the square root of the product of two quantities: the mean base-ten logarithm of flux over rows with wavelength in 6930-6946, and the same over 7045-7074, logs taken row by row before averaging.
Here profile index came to 1.59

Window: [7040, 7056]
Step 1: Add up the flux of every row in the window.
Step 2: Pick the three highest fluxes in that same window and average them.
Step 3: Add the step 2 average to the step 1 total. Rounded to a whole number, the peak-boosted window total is 439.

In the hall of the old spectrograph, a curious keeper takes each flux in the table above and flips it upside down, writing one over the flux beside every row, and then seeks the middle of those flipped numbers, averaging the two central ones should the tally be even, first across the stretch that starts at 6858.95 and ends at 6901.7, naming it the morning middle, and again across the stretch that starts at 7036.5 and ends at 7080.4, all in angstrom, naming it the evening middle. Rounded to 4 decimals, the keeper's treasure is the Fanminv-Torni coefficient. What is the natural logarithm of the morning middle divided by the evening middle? -0.0898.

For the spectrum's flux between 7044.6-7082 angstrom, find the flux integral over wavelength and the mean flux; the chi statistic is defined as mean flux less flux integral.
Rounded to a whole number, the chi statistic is -1382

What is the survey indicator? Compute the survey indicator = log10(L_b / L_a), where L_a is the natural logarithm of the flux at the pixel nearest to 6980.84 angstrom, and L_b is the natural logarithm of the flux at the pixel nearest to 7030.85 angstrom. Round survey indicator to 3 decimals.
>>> 0.011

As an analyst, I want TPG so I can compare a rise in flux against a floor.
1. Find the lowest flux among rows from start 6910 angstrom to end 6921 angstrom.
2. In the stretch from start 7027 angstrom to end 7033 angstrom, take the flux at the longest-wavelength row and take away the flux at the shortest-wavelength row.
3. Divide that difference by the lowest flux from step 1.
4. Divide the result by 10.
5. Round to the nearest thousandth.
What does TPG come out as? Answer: 0.018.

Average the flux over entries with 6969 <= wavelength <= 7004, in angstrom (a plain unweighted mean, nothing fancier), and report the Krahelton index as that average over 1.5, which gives 26.9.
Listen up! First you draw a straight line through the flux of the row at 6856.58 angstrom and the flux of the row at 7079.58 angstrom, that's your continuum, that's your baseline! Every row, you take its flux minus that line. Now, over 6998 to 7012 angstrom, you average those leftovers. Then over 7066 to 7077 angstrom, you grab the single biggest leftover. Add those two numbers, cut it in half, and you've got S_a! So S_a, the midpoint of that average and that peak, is 5.6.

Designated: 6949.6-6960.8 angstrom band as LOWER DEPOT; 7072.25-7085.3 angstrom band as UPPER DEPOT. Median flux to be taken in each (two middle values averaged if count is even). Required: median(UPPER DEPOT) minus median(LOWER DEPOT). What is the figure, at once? -5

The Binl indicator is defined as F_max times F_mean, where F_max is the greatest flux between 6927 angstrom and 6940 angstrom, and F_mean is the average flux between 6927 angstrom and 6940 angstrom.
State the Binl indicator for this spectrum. 1829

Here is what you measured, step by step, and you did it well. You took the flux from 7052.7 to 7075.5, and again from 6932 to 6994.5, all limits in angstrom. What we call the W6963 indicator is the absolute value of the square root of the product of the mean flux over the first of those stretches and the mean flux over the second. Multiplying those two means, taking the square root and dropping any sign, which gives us 38.8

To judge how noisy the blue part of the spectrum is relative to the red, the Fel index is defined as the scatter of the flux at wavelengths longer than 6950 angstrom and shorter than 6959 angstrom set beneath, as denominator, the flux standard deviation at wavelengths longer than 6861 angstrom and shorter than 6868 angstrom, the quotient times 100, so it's 29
